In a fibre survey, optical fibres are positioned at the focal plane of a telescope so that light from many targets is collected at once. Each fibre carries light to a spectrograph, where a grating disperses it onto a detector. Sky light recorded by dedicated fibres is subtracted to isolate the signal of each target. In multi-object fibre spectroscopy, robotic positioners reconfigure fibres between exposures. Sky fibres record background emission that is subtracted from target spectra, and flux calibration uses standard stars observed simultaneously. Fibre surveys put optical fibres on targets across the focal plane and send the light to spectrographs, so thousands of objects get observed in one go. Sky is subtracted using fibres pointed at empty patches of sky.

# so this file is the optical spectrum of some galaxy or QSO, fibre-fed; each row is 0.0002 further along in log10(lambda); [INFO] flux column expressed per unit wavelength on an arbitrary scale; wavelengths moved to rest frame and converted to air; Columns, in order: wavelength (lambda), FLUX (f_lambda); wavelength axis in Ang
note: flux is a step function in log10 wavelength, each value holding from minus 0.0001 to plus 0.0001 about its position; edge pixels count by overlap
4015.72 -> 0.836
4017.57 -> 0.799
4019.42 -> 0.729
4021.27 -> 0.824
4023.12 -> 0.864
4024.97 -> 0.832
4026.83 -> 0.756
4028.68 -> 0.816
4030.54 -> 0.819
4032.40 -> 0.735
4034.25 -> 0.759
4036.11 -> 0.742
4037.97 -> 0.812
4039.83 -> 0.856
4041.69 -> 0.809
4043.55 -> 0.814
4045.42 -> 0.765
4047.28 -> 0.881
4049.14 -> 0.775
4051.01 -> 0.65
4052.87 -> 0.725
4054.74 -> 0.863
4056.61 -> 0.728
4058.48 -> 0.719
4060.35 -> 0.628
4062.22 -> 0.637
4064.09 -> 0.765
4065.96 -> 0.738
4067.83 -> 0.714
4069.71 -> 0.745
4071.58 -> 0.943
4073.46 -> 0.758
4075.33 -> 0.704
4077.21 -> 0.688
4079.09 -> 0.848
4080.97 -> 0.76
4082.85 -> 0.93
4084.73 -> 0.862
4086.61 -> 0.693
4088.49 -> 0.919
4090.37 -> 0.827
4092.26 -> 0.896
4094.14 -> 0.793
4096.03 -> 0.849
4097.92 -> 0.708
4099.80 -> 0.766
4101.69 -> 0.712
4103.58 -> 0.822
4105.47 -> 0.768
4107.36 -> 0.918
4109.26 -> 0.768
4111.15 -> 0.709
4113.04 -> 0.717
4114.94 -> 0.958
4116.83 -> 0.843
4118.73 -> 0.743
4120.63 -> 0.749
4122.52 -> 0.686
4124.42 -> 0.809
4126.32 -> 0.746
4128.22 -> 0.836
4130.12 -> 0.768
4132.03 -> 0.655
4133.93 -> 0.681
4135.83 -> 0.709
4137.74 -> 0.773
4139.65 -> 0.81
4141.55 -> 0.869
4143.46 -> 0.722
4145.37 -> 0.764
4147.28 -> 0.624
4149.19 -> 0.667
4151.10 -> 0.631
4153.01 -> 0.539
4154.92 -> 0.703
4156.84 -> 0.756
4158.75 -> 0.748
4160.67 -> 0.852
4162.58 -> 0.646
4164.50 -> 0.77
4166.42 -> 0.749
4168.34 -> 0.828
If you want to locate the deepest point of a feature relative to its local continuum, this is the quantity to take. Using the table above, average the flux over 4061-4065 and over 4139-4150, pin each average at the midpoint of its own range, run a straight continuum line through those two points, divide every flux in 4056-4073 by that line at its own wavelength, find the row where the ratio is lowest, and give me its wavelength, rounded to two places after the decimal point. 4060.35 Ang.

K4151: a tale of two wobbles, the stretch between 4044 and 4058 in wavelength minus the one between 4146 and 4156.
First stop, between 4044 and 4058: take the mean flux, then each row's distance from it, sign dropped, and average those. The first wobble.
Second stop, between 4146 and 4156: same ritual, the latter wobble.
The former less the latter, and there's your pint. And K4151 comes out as 0.018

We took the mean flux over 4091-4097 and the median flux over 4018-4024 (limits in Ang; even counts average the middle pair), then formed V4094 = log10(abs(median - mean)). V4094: -1.7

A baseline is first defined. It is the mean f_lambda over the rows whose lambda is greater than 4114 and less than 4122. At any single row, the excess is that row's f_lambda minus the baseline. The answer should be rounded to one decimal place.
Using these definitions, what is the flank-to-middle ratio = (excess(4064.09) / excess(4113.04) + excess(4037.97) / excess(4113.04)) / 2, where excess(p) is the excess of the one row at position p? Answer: 0.3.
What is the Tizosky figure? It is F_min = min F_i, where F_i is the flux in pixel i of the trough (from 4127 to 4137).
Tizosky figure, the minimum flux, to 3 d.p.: 0.655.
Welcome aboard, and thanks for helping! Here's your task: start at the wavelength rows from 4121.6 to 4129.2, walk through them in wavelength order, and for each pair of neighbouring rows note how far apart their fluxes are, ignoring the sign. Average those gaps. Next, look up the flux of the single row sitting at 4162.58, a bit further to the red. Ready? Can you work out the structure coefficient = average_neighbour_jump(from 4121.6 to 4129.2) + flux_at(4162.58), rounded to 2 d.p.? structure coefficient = 0.74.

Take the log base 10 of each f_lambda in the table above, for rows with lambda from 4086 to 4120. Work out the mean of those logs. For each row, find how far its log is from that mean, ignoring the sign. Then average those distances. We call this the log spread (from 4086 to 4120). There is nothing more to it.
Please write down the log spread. 0.0375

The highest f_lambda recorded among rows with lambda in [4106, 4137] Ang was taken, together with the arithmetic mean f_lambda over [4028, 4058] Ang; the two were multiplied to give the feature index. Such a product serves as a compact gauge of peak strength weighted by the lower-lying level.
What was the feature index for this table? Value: 0.75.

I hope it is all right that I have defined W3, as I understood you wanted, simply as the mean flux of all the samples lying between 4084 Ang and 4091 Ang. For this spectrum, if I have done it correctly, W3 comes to 0.825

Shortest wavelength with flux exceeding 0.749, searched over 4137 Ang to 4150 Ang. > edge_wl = 4137.74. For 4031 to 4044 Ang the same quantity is 4034.25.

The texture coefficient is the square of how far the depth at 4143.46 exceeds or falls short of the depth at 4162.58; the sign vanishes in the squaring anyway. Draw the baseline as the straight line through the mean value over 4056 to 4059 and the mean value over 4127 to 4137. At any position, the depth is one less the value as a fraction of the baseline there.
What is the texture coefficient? 0.011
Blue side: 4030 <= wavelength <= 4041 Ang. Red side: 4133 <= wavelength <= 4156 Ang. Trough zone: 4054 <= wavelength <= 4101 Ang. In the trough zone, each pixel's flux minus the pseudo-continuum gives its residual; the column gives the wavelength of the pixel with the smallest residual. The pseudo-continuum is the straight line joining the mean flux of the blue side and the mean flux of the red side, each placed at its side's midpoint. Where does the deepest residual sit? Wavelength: 4060.35 Ang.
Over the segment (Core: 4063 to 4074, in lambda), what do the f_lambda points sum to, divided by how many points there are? 0.78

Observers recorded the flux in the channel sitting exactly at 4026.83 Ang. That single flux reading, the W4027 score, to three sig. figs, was 0.756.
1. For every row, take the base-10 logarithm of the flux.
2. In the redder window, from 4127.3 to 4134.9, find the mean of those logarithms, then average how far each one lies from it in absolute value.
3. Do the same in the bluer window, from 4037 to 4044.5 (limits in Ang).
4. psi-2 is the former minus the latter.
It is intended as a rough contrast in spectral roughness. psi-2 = 0.031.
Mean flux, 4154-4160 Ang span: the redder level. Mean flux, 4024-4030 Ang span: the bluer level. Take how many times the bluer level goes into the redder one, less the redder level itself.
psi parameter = 0.182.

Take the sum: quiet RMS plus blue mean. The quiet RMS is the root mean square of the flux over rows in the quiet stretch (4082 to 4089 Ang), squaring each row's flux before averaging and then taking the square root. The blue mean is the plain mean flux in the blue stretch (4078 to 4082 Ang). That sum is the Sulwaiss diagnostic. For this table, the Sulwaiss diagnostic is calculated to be 1.66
